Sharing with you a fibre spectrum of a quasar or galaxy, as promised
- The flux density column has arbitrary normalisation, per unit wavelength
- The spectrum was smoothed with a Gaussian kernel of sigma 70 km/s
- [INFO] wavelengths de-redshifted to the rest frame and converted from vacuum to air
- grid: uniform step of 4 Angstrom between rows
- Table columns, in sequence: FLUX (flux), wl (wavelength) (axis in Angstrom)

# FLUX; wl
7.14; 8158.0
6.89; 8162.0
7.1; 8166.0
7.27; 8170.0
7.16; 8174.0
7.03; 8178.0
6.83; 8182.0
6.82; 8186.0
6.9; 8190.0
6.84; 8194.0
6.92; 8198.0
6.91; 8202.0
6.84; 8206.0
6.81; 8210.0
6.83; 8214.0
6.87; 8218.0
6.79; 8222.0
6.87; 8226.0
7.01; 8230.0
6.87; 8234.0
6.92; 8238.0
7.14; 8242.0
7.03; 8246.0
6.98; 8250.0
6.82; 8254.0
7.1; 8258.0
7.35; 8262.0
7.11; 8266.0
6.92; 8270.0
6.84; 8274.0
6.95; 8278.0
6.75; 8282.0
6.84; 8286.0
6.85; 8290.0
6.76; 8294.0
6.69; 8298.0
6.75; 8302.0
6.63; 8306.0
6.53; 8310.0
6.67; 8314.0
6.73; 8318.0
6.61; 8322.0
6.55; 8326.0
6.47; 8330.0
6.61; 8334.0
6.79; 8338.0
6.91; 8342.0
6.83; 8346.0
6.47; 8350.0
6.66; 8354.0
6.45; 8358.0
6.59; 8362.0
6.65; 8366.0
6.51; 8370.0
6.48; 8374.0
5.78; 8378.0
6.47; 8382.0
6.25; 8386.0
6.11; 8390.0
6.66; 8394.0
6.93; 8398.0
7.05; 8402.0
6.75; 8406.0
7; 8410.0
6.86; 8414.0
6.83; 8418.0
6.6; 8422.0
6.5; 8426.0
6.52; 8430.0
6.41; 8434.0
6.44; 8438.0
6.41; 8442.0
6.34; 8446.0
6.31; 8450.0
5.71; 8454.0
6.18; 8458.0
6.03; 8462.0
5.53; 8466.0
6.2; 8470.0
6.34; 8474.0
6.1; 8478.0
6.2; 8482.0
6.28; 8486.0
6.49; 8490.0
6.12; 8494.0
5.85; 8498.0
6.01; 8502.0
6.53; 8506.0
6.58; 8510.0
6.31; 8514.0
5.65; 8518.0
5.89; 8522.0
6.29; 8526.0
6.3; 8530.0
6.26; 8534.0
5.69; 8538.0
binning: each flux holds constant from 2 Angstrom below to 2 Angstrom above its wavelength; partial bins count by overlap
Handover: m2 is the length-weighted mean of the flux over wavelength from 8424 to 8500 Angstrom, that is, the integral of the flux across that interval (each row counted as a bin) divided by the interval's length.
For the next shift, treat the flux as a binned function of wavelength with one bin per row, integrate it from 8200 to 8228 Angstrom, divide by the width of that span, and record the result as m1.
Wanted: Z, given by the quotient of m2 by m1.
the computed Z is 0.91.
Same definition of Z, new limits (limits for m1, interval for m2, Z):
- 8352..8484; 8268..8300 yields 1.06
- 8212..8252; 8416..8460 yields 0.92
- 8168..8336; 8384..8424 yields 0.98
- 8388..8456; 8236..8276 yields 1.07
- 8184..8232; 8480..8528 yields 0.90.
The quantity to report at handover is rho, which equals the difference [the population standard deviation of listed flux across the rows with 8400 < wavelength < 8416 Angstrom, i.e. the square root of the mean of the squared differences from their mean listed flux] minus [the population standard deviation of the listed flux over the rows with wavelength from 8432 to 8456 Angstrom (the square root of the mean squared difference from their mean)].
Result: -0.14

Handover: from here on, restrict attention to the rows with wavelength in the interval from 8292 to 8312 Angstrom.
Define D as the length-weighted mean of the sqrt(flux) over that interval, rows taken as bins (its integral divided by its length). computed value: 2.58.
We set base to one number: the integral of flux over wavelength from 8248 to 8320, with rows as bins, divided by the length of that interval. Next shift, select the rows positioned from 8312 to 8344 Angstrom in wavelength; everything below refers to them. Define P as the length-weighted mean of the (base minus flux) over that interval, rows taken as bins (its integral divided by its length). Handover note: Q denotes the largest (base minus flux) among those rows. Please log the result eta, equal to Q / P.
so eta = 2.1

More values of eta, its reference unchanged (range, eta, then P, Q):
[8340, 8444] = 4.0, 0.3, 1.1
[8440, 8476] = 1.8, 0.7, 1.3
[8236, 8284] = -0.7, -0.1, 0.1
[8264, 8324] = 4.4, 0.1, 0.3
